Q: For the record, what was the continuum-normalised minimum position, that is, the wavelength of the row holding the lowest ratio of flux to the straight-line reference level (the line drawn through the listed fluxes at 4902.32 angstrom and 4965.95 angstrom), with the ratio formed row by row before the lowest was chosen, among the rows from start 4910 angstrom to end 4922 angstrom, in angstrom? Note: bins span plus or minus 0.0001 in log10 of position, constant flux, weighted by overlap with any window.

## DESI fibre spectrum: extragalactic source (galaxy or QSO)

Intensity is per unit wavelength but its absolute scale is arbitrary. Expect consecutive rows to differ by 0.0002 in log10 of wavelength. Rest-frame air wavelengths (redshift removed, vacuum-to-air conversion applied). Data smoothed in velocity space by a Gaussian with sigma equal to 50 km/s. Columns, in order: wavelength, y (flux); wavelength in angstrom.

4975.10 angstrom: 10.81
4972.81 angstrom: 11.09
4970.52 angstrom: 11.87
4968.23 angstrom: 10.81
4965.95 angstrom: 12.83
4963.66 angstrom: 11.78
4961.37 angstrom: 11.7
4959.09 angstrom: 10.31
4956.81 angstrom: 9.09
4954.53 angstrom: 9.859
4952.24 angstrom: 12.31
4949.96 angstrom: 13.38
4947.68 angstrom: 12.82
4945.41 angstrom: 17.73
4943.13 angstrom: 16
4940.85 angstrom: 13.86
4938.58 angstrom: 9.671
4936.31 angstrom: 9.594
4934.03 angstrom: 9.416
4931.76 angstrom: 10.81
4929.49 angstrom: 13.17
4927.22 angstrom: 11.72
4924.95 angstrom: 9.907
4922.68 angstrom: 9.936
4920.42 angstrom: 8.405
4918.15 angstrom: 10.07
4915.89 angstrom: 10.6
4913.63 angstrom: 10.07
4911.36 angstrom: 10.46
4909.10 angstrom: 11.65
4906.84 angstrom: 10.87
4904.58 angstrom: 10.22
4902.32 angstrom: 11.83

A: 4920.42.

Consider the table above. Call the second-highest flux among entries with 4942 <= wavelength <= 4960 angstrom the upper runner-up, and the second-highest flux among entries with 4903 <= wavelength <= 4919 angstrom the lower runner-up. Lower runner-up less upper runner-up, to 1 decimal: -5.1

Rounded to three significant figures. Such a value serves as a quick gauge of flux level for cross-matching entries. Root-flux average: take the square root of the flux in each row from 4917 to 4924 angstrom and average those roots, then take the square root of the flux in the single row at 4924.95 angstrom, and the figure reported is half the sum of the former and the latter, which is 3.11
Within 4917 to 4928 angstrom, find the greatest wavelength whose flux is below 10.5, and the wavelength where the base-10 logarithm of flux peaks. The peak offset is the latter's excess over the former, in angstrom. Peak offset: 2.3 angstrom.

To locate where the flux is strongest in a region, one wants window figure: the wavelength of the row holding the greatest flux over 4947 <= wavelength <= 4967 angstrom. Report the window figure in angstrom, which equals 4949.96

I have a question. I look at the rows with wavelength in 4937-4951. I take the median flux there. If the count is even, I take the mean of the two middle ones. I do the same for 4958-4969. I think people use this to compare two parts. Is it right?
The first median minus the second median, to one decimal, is 1.9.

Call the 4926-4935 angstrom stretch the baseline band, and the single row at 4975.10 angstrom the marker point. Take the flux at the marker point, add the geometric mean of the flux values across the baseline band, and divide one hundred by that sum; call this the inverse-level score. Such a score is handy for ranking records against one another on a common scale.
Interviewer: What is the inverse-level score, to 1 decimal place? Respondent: 4.5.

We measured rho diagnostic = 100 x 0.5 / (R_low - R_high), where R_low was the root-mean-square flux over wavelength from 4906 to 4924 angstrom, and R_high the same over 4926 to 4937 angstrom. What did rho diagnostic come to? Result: -68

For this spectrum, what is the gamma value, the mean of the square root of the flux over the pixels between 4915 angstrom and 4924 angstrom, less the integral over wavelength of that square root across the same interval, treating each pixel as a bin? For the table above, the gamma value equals -25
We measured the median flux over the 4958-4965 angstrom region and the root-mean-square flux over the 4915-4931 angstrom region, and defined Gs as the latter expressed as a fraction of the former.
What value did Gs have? 0.91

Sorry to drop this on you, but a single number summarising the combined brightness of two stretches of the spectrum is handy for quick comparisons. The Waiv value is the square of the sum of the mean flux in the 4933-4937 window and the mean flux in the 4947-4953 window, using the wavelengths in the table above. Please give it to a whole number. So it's 499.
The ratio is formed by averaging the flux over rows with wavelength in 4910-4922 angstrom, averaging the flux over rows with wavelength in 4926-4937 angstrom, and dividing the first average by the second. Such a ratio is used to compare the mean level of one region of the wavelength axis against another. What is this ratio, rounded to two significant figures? 0.91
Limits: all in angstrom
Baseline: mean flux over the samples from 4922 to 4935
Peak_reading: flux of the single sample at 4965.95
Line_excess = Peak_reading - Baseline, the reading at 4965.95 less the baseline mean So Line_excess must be 2.0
